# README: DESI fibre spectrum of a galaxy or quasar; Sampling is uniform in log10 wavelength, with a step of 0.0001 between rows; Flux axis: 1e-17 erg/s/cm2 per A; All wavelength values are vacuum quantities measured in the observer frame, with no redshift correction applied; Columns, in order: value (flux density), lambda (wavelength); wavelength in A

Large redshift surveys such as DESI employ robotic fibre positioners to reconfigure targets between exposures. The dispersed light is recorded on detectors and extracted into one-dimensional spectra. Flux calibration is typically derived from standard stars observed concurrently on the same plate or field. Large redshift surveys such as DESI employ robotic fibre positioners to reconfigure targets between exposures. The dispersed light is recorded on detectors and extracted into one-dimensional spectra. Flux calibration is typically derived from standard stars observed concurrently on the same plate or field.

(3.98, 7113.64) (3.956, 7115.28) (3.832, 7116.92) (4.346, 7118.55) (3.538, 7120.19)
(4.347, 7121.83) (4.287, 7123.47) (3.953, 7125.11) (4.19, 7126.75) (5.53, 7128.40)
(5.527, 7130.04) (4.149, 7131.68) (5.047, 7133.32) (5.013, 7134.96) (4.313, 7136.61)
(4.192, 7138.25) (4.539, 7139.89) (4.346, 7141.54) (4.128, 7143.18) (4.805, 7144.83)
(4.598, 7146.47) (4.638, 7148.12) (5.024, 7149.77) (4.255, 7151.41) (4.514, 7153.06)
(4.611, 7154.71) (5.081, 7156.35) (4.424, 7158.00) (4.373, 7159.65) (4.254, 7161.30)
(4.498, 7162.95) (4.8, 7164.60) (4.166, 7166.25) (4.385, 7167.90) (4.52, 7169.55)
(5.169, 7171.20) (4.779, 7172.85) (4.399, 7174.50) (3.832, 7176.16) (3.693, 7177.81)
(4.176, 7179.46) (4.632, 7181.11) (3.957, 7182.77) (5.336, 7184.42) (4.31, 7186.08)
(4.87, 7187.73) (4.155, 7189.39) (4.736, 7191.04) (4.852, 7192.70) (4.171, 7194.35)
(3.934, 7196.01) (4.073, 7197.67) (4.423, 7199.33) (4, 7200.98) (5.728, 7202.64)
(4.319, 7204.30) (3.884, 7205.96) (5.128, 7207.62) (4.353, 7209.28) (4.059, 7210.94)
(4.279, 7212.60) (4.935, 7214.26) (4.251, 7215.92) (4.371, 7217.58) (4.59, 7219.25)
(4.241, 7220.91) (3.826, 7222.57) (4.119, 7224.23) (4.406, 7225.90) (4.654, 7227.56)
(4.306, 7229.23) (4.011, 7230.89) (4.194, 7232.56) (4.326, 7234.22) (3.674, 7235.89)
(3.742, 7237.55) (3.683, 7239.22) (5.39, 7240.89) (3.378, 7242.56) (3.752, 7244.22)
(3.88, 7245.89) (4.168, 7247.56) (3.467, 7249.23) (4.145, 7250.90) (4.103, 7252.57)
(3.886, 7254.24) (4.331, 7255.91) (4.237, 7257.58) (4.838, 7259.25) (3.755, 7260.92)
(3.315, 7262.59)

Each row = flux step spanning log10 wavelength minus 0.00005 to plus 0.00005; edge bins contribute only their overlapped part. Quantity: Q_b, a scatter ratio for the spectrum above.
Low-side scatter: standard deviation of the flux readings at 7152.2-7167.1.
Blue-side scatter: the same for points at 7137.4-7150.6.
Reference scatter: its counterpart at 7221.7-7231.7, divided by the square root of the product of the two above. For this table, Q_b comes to 1.0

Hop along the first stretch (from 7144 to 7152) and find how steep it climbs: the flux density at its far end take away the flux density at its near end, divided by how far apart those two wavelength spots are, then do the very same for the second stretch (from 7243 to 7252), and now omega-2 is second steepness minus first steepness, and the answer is 0.14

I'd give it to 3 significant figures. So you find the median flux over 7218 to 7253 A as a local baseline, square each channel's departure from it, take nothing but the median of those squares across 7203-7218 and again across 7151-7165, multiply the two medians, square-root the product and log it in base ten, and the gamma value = -1.05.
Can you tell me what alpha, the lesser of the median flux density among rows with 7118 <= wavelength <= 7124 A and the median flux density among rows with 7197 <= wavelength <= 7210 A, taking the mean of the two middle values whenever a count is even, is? 4.32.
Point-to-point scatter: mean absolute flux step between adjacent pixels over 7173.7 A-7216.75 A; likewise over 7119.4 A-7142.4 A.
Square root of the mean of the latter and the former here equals 0.75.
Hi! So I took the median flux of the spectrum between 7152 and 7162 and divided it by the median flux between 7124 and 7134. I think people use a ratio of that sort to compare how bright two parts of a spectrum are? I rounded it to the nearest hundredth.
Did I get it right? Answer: 0.97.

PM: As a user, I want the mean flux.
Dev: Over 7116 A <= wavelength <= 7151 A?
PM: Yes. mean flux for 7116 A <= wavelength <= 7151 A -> 4.49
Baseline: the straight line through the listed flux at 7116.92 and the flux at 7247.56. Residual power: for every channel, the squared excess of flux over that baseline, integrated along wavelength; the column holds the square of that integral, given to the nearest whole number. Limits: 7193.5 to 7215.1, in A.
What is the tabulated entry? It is 71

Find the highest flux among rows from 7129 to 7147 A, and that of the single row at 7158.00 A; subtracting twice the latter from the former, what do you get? -3.3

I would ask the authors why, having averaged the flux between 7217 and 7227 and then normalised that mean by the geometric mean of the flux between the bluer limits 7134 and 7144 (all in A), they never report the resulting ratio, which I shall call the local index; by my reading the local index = 0.97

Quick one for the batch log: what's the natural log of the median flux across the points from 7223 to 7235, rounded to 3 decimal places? 1.460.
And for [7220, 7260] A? 1.419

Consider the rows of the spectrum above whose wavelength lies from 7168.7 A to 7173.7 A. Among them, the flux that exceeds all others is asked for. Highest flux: 5.169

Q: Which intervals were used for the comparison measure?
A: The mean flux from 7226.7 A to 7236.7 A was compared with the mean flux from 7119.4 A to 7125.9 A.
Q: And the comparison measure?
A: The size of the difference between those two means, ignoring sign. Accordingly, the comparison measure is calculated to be 0.16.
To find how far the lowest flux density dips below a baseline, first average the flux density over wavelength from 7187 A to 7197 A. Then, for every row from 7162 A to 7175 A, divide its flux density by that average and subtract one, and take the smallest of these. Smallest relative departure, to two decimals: -0.06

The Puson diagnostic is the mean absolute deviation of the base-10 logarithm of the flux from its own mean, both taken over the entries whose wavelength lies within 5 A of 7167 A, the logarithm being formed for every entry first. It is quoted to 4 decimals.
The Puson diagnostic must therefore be 0.0244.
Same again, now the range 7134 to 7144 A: 0.0226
